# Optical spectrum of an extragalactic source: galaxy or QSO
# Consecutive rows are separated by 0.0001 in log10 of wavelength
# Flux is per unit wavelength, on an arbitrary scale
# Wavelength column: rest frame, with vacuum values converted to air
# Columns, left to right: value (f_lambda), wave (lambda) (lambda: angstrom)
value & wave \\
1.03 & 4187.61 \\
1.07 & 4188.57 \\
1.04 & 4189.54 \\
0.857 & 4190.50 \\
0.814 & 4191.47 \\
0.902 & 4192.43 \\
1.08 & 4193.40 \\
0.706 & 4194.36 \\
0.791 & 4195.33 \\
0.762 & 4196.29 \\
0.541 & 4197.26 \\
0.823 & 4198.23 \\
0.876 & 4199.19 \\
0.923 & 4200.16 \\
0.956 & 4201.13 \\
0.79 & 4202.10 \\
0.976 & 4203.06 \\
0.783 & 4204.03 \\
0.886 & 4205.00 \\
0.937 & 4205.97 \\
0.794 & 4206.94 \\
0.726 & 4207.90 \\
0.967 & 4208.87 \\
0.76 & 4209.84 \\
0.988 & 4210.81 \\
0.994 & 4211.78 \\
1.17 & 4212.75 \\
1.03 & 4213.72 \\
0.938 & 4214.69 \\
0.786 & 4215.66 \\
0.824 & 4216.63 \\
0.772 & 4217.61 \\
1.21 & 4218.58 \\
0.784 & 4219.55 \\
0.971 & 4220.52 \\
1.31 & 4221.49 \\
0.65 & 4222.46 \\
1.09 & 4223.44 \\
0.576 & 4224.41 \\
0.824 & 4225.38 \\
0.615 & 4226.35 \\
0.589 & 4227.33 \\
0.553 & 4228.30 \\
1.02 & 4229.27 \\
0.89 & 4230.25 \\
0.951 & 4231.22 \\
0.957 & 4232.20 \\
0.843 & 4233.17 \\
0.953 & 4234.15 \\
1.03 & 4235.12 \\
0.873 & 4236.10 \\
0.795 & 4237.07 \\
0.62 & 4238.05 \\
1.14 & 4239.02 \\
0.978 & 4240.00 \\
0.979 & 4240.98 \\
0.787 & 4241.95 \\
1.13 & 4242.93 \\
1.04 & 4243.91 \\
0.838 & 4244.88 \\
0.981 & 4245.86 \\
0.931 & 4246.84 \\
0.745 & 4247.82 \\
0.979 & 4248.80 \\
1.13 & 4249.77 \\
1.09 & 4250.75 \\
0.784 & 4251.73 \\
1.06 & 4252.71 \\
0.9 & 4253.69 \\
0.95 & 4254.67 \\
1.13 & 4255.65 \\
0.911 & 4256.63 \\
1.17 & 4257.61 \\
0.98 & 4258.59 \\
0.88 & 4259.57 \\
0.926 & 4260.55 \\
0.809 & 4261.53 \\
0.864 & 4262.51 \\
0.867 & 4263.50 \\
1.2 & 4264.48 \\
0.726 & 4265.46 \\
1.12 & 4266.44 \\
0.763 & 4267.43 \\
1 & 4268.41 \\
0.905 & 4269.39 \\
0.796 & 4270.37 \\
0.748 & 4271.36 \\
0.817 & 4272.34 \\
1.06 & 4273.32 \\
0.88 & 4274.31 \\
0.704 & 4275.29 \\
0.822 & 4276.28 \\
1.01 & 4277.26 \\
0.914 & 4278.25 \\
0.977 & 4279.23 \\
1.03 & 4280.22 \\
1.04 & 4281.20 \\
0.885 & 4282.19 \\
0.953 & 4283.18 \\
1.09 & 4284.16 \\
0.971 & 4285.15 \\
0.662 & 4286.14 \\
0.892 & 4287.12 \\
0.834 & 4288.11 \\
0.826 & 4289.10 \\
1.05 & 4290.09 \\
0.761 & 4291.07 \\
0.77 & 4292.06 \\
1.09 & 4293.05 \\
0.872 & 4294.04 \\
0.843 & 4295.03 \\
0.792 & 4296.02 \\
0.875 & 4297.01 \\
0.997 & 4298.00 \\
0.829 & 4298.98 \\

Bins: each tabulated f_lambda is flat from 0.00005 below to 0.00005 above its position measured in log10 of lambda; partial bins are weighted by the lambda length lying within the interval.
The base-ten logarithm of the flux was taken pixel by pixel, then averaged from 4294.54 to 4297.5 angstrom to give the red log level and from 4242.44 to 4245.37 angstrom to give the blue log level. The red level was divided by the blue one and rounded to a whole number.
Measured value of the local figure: 35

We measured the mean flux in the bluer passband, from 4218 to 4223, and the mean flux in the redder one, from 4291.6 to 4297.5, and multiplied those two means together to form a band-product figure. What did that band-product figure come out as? 0.86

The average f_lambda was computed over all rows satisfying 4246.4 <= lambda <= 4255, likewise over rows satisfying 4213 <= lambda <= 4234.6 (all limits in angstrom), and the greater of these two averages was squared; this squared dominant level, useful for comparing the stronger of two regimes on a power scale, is 0.907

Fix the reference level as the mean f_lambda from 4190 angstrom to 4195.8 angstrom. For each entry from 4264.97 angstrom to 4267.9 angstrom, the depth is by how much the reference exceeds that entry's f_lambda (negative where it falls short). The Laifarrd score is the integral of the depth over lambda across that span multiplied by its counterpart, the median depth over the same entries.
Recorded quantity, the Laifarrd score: -0.003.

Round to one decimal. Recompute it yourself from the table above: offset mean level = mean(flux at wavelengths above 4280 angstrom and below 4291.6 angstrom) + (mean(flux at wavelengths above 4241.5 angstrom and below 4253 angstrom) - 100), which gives -98.1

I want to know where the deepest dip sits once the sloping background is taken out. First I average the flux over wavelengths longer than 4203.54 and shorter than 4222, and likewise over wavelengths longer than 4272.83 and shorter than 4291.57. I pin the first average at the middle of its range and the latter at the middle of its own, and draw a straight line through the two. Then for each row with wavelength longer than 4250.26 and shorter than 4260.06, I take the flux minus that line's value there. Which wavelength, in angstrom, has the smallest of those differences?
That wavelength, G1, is 4251.73 angstrom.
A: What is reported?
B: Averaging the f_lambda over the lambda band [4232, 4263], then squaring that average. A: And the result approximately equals 0.89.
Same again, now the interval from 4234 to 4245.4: 0.87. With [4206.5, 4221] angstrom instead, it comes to 0.84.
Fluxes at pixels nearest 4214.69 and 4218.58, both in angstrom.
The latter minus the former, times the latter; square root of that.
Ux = 0.57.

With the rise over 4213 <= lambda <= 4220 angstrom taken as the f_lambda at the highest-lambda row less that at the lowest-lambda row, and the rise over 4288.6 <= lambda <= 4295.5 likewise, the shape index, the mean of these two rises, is -0.11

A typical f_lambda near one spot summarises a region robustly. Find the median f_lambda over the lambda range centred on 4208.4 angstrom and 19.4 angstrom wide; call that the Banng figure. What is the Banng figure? 0.90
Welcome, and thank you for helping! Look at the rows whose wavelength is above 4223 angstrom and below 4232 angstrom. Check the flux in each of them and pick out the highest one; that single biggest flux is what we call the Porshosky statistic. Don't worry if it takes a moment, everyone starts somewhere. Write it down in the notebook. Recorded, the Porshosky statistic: 1.09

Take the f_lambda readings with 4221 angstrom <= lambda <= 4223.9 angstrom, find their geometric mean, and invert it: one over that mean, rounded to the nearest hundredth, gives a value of 1.03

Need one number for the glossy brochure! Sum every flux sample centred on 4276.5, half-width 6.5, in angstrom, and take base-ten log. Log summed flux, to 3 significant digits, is 1.07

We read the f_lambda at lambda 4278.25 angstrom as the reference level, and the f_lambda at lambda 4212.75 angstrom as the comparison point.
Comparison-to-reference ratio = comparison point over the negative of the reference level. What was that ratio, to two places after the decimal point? -1.28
